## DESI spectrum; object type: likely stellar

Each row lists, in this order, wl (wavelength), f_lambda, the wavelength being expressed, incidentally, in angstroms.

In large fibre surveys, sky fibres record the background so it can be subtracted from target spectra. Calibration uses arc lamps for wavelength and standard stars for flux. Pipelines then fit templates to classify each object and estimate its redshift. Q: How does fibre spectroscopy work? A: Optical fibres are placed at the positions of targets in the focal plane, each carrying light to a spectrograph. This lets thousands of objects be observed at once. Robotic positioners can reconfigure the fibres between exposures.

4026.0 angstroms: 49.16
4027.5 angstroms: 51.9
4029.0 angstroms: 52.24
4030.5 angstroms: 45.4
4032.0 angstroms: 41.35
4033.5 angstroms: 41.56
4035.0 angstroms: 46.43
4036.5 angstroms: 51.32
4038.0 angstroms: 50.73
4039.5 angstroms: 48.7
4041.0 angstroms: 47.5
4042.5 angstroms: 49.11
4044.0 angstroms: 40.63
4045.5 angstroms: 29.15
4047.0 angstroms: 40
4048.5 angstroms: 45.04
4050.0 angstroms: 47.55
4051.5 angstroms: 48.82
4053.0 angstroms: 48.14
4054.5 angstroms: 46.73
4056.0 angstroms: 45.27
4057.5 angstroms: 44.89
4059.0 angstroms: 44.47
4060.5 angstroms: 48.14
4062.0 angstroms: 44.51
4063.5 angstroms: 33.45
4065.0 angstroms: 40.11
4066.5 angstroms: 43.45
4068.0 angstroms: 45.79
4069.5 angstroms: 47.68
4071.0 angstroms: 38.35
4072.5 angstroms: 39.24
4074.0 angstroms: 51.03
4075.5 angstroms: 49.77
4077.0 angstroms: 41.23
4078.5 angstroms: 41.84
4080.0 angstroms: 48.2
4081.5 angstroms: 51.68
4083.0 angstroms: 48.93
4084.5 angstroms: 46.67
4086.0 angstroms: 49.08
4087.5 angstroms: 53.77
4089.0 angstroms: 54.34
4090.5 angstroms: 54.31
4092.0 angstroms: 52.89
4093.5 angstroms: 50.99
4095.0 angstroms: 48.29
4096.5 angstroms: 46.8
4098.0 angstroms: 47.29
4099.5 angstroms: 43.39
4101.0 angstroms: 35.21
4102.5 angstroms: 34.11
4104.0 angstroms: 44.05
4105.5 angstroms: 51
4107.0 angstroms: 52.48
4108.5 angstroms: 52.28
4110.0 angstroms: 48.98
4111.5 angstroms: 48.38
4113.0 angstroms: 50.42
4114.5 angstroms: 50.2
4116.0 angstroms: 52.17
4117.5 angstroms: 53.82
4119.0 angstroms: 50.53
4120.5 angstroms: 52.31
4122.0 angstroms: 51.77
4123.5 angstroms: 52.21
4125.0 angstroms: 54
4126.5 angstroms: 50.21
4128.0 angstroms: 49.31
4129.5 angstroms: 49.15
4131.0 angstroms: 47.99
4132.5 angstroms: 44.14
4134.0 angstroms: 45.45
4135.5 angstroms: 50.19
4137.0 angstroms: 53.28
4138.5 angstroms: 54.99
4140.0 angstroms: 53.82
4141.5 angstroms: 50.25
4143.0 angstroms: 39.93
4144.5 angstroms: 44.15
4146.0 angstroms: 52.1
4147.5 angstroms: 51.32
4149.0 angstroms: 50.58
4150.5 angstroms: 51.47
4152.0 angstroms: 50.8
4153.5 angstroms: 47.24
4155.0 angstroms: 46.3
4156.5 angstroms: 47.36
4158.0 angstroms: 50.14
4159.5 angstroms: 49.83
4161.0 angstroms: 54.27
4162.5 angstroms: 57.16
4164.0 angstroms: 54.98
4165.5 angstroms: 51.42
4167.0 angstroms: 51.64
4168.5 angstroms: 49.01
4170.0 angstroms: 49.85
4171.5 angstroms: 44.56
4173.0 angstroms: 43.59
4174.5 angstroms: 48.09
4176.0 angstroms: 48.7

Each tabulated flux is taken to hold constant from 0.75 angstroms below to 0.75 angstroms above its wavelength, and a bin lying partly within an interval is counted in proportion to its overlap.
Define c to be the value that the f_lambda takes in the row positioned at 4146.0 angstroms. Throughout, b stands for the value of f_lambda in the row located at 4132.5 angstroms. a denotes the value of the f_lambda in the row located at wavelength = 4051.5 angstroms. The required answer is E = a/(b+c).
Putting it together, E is 0.51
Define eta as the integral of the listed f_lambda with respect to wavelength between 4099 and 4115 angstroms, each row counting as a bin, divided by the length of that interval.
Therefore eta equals 46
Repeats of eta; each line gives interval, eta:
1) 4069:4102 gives 47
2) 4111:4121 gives 51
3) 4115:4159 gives 50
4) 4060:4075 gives 43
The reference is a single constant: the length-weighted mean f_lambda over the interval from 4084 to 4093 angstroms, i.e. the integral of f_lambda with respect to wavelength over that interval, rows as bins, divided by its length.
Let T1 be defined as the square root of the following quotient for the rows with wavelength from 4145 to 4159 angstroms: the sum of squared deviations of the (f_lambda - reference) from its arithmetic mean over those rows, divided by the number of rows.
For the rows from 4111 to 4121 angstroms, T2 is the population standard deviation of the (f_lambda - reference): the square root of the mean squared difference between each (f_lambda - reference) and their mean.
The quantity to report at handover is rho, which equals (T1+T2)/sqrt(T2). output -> 2.9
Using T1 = 2.0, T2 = 1.6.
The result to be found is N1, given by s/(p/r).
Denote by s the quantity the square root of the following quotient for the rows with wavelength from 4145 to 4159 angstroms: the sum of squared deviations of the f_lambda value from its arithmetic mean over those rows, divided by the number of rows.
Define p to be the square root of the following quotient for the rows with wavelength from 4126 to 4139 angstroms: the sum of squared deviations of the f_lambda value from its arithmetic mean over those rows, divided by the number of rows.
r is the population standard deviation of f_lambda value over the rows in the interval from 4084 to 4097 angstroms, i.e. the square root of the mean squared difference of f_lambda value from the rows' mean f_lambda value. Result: 1.9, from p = 3.2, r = 3.0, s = 2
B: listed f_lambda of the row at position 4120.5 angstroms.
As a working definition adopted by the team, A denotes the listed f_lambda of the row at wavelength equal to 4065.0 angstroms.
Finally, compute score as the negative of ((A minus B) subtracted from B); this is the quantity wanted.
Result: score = -65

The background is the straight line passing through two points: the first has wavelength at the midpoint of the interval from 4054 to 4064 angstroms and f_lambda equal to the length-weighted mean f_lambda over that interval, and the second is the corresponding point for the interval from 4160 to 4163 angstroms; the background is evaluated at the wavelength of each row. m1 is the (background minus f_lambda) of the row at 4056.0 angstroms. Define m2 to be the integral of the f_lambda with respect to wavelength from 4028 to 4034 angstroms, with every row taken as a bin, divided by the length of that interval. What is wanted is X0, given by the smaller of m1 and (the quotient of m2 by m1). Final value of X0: -31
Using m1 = -1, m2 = 45.6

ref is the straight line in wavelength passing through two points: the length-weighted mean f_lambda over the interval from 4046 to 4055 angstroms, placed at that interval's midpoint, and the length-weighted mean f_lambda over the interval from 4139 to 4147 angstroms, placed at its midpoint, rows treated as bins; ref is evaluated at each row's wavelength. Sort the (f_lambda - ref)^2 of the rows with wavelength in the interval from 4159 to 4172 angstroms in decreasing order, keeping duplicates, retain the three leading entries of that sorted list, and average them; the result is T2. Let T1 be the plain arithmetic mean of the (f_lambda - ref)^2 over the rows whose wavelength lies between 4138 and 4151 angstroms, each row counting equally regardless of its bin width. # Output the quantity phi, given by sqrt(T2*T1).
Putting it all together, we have 31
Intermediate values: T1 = 23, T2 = 44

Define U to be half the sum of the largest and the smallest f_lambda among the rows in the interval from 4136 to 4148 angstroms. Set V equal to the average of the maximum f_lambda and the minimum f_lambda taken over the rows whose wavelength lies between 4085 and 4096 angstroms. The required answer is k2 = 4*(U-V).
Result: -15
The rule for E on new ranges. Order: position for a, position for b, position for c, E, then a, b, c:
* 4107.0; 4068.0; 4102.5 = 0.66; 52.48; 45.79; 34.11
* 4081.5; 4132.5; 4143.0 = 0.61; 51.68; 44.14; 39.93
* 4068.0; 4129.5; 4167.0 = 0.45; 45.79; 49.15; 51.64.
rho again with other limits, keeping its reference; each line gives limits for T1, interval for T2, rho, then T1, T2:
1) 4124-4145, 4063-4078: 4.1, 4.2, 5.3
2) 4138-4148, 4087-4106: 4.5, 5.1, 6.5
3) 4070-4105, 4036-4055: 4.8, 5.8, 5.8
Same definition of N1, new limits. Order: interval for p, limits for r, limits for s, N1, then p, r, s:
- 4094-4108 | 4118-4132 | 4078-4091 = 1.2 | 6.0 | 1.8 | 4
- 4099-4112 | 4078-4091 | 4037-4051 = 3.8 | 6.6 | 3.9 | 6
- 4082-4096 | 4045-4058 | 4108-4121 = 3.5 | 2.7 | 5.8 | 2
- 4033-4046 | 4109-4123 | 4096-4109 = 1.6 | 6.6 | 1.6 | 6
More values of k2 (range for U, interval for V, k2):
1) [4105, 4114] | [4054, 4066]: 39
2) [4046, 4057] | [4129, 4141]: -21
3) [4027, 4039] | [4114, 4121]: -21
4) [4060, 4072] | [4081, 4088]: -38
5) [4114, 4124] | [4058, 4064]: 45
